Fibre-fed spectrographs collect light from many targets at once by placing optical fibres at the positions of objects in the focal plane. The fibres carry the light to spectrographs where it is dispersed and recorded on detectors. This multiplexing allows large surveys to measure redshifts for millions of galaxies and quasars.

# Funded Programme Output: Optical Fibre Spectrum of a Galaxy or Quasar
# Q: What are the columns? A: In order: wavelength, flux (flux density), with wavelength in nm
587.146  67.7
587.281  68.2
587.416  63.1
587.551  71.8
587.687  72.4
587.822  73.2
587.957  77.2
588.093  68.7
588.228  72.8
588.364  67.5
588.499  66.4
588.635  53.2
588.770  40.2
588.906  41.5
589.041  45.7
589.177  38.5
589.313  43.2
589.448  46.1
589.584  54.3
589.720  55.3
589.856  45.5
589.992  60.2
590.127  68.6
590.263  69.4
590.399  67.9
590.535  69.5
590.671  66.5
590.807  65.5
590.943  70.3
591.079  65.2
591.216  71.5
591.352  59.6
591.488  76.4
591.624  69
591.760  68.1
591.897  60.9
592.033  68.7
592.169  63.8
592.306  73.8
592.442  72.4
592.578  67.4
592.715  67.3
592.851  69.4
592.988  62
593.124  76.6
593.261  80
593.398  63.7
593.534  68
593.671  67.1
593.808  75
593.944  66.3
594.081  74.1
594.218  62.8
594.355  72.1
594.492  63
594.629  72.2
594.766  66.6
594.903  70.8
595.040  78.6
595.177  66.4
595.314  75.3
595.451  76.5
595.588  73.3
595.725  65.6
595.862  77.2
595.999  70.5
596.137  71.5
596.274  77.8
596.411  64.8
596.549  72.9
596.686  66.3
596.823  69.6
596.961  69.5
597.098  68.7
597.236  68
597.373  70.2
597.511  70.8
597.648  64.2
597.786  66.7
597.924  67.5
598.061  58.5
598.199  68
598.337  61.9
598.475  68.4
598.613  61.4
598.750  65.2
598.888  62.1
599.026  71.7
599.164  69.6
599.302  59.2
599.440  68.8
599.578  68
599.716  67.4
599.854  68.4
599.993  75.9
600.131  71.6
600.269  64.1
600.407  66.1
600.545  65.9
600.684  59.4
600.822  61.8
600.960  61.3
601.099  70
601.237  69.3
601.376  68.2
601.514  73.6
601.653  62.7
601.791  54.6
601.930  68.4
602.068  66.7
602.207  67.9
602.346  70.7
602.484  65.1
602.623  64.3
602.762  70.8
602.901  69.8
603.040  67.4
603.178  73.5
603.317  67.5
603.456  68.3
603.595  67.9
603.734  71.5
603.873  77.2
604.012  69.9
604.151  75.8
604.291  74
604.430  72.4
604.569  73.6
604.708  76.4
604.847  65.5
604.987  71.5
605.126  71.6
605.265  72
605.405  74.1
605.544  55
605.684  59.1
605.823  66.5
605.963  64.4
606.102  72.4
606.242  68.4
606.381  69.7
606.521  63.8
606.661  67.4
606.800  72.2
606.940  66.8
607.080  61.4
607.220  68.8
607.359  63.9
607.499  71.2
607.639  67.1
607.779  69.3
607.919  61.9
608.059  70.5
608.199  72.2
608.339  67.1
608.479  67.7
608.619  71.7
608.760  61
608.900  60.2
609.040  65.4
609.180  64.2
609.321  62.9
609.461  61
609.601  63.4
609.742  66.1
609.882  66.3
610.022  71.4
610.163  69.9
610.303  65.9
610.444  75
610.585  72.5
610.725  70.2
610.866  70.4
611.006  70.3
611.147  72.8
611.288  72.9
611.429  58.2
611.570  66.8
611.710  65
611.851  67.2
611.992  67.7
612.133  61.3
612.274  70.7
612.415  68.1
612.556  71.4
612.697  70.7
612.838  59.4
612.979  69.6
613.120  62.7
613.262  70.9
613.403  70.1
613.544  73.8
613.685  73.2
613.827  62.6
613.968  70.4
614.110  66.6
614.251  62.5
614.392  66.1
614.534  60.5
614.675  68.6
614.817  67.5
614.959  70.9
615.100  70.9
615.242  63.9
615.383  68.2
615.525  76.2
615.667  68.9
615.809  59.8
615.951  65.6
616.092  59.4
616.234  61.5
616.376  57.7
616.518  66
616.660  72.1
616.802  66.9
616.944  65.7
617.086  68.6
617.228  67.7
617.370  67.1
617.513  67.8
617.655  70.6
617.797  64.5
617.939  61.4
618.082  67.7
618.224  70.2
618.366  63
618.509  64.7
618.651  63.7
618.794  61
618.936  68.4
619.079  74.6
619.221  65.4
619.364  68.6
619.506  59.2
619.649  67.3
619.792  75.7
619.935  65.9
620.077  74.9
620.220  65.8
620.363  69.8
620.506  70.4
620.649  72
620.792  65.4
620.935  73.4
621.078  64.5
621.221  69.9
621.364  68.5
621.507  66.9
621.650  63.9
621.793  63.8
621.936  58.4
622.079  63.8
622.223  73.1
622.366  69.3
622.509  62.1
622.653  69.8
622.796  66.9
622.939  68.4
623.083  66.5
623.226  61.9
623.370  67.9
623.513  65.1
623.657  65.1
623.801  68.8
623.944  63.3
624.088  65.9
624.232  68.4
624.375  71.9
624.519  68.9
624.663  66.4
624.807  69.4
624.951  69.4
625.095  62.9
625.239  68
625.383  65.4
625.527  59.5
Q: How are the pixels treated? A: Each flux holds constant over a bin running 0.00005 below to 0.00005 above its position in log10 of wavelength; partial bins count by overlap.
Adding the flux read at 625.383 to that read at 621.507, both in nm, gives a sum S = 132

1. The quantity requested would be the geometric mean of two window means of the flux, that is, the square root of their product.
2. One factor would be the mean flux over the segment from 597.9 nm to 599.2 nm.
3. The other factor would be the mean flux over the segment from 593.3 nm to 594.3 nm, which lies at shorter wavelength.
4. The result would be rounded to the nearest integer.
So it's 67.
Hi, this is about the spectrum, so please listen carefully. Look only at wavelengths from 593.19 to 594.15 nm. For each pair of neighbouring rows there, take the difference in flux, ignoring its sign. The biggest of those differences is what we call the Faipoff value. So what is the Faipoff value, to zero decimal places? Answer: 16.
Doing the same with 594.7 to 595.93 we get 12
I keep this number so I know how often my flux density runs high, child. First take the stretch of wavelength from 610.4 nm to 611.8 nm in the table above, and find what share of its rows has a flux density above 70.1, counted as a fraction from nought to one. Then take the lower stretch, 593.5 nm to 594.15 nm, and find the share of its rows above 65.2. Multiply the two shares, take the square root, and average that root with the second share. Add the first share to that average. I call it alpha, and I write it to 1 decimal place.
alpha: 1.6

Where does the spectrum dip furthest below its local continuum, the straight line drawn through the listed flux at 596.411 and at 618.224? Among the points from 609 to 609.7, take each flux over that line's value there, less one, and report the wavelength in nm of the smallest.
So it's 609.461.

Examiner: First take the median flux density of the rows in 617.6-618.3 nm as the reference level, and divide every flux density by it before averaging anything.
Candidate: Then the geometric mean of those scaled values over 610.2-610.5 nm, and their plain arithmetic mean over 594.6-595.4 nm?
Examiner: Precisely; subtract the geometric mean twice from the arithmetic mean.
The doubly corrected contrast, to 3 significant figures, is -1.02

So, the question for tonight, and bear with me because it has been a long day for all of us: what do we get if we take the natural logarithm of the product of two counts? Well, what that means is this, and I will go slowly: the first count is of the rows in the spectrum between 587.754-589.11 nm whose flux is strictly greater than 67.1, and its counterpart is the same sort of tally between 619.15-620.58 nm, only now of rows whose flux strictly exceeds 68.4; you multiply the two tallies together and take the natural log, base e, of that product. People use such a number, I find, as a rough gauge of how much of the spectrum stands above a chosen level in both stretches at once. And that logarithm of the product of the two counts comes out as 3.2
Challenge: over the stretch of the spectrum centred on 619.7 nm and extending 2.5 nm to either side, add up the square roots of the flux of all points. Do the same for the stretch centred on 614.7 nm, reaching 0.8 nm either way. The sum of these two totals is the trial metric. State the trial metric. 376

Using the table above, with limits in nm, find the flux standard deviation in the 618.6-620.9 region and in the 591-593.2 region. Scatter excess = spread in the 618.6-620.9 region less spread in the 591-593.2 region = -0.3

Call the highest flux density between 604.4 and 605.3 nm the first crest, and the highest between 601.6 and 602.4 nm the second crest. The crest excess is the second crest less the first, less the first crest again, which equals -82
